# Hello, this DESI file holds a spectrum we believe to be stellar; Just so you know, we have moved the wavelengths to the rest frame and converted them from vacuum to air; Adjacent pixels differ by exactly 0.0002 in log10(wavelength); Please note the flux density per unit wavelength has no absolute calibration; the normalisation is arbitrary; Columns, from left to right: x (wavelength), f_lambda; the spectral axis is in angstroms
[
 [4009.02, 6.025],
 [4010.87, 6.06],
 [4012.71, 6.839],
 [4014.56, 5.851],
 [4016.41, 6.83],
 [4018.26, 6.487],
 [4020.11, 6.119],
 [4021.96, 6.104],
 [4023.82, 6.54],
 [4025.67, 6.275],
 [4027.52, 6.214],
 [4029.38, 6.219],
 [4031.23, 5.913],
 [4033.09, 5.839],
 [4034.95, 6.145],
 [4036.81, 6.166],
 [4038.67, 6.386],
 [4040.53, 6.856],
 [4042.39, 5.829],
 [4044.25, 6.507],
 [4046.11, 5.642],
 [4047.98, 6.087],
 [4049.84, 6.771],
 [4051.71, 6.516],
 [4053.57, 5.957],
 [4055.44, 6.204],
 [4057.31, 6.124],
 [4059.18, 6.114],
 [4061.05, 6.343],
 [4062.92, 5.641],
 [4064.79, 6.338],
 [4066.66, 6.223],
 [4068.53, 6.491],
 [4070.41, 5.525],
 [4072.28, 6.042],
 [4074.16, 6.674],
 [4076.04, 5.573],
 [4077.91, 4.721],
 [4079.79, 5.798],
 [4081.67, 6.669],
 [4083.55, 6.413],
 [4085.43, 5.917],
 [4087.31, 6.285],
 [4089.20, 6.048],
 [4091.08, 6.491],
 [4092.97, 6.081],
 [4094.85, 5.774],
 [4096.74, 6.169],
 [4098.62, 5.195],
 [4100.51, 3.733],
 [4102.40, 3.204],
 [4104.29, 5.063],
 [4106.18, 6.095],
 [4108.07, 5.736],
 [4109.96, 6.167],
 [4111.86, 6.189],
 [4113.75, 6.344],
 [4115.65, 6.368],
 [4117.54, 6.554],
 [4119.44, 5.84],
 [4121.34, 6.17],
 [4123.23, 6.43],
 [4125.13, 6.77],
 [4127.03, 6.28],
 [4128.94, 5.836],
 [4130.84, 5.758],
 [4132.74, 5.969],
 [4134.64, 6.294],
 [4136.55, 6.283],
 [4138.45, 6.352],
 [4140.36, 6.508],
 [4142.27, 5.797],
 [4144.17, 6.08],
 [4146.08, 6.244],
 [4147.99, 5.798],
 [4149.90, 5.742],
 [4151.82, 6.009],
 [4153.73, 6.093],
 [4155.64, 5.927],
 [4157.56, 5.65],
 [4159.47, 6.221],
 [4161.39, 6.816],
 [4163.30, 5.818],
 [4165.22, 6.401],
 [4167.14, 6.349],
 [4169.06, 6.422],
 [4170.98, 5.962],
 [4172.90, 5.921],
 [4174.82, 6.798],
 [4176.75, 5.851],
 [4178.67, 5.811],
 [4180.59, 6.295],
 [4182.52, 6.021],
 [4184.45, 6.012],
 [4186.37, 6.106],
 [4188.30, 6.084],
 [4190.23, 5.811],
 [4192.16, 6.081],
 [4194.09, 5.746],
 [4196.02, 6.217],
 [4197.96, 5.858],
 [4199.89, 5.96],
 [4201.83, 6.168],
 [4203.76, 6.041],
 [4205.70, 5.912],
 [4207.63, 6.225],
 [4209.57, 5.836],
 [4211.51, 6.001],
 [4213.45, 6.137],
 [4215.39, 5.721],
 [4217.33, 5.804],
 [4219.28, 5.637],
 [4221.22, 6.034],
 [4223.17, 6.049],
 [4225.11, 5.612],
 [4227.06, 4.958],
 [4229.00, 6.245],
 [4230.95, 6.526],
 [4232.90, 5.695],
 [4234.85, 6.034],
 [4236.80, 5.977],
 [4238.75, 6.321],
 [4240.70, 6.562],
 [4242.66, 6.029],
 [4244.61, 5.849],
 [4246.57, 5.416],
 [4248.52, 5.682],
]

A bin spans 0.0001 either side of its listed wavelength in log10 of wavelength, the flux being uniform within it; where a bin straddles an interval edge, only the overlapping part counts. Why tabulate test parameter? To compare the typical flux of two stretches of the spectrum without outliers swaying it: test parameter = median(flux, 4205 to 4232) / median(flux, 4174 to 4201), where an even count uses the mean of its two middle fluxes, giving 0.990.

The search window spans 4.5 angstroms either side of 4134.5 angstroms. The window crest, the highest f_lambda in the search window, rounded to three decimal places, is 6.352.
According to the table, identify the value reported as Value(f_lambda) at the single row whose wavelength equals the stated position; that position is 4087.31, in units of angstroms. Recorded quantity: 6.285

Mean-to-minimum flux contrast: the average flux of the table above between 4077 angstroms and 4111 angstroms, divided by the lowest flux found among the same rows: 1.76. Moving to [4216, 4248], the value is 1.19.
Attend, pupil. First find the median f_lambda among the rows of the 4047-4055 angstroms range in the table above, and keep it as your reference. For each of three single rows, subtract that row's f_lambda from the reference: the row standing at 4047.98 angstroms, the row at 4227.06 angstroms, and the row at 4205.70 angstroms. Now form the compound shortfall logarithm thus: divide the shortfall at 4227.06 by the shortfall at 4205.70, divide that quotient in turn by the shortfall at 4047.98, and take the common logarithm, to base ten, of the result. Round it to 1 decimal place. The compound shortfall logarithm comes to 1.2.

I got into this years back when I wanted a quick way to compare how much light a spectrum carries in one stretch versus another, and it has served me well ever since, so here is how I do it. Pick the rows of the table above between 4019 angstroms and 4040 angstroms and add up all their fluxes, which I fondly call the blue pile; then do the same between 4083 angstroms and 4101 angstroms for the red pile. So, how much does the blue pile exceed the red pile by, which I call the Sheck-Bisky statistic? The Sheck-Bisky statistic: 10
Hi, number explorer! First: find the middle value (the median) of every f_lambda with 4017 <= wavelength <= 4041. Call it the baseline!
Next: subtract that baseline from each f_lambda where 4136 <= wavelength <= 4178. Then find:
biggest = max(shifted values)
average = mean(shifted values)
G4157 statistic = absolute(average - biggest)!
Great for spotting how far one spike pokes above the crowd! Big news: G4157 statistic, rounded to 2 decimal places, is 0.68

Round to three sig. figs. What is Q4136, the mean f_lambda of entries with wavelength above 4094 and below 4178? 5.98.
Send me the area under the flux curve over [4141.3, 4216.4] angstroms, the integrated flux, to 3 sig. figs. 454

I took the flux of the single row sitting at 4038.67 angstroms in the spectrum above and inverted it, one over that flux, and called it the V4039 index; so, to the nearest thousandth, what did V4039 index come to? 0.157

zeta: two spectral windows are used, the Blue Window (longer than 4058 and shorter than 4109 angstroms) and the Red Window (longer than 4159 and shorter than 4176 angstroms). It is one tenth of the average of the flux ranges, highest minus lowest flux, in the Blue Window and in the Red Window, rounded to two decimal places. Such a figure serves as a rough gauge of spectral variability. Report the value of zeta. 0.22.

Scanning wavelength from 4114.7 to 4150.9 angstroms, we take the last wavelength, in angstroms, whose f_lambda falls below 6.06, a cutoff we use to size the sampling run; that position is 4149.90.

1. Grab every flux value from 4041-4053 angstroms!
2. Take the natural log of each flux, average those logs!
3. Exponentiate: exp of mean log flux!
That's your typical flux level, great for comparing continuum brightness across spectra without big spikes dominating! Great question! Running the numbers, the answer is 6.21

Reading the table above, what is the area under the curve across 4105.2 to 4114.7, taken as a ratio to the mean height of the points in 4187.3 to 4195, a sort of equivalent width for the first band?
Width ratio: 10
